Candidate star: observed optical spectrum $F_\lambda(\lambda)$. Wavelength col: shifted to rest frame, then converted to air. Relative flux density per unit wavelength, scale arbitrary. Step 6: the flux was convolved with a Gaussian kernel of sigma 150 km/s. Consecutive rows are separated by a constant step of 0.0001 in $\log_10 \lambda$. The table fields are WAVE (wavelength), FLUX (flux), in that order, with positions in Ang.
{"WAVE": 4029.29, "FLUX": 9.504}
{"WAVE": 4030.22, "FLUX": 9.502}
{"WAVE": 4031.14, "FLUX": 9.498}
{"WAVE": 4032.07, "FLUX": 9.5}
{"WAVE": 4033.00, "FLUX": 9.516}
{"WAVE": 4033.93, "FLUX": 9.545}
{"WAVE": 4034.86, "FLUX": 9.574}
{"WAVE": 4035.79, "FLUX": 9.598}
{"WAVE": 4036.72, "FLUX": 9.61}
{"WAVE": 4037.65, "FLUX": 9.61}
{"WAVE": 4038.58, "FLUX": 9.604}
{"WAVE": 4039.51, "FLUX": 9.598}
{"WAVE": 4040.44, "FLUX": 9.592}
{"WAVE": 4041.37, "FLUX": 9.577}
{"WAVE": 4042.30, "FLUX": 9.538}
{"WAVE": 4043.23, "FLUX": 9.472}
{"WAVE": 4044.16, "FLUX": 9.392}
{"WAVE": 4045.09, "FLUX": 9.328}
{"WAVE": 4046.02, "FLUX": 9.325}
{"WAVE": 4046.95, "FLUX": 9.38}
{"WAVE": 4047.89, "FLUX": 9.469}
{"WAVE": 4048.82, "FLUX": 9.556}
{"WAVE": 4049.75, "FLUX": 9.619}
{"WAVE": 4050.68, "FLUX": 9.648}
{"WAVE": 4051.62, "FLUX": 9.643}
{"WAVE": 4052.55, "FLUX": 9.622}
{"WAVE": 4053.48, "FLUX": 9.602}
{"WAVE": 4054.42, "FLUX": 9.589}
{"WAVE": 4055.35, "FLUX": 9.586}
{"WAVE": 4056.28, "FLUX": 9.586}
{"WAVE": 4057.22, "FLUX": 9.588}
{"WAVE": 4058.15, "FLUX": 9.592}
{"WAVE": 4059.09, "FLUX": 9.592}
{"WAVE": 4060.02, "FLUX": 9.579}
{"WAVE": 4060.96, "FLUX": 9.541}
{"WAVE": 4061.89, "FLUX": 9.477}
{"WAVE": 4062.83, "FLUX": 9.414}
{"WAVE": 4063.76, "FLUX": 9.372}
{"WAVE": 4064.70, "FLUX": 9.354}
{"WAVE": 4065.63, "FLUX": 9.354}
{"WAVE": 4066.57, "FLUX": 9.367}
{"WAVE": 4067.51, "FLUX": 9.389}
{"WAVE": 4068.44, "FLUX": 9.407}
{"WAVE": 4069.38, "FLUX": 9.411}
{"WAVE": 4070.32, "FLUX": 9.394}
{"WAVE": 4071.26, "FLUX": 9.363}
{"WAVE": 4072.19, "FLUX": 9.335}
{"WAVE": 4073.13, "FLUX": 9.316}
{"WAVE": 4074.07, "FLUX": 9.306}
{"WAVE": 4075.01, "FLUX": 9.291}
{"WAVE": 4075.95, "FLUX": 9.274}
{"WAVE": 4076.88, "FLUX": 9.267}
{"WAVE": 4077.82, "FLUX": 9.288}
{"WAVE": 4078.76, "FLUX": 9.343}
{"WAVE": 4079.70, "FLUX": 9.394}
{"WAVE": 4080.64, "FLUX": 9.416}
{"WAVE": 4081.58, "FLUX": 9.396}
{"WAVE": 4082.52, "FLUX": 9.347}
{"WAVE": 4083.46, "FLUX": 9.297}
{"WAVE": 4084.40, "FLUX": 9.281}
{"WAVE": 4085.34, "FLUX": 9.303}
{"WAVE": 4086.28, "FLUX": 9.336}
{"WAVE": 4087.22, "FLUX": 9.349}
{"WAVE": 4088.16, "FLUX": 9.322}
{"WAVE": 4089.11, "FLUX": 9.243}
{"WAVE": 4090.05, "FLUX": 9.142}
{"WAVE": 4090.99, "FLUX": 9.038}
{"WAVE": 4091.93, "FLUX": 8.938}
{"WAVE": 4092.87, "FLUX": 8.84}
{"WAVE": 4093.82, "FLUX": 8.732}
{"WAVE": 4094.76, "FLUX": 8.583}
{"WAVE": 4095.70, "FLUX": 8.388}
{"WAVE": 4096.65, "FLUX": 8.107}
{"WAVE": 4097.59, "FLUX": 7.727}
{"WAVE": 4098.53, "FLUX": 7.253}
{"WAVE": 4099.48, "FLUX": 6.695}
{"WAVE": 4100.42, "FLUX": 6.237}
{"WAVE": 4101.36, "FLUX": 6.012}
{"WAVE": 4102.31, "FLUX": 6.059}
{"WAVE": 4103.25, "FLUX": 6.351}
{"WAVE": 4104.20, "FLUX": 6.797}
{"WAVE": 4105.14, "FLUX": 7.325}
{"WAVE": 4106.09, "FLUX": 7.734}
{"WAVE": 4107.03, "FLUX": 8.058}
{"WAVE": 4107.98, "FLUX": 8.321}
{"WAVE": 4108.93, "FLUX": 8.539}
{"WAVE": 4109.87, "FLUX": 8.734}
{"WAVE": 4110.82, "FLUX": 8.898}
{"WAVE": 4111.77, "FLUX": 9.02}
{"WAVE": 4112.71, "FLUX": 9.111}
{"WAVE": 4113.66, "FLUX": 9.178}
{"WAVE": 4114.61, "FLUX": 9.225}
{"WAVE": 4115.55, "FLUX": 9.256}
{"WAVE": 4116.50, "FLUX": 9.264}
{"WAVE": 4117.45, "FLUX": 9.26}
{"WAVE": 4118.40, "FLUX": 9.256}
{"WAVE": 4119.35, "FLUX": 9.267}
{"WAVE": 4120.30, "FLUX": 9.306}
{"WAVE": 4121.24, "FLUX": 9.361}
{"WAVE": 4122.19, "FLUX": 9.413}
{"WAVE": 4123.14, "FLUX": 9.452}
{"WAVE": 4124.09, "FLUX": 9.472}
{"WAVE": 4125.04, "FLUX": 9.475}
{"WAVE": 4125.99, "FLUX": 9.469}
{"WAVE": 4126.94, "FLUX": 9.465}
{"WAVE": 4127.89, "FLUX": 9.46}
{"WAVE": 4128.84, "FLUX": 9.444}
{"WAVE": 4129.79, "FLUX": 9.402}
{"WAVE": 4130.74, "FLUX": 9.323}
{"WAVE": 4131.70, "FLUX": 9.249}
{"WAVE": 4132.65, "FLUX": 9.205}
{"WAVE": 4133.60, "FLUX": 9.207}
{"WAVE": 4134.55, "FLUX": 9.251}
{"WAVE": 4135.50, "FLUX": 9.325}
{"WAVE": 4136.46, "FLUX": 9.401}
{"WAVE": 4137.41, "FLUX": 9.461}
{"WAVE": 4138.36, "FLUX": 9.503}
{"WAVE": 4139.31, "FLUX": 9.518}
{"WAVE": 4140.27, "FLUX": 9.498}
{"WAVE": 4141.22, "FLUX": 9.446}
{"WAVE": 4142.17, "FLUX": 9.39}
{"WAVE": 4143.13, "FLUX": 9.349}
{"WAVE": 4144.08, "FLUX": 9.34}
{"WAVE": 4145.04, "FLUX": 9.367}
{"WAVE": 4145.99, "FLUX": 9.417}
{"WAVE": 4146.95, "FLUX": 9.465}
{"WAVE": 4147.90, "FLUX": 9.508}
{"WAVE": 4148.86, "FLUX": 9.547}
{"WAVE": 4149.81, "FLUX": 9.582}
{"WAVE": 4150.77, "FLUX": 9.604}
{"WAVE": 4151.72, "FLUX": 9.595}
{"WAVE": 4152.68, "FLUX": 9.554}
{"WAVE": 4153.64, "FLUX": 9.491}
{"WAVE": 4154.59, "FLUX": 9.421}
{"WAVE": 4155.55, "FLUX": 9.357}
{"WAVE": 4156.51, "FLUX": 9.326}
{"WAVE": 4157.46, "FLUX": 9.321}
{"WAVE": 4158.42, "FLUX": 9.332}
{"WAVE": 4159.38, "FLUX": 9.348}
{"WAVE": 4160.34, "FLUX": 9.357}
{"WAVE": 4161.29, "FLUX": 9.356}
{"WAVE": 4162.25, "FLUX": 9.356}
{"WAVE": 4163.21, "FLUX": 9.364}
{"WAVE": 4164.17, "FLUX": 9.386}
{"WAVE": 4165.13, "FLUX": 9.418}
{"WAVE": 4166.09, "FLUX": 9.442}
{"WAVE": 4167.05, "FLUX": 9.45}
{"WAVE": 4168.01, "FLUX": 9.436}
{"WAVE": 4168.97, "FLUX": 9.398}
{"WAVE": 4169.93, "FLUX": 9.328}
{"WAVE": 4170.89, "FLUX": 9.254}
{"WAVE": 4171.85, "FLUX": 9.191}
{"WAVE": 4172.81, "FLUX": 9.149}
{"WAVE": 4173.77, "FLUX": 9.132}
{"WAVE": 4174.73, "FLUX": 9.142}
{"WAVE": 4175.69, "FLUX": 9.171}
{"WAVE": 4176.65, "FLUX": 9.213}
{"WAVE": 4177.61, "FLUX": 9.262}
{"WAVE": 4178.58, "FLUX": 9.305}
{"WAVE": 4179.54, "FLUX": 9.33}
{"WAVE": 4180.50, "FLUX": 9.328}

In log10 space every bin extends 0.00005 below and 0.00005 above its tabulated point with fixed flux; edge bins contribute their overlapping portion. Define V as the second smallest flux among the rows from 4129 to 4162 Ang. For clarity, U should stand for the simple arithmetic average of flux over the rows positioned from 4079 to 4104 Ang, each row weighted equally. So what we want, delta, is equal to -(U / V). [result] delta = -0.91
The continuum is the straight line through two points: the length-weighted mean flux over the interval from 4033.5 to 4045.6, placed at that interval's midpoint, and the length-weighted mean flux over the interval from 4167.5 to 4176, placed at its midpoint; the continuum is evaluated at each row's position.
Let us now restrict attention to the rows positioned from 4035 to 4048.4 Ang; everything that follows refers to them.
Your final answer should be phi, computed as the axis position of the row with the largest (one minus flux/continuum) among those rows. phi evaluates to 4046.02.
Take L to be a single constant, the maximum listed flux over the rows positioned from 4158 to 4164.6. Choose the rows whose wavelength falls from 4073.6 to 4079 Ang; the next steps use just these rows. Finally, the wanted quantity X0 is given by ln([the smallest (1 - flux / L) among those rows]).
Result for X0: -5.4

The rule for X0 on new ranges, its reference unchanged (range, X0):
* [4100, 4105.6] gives -1.5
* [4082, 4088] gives -5.5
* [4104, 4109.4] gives -2.4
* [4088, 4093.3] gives -5.0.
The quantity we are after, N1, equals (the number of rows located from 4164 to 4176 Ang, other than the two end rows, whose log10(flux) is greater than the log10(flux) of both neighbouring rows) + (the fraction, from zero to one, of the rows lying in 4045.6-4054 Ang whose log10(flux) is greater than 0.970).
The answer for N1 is 1.9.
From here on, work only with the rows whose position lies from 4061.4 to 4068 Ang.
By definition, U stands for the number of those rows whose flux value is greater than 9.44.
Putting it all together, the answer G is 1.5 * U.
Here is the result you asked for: 1.5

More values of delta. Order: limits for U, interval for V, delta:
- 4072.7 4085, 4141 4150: -1.00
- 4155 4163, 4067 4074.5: -1.00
